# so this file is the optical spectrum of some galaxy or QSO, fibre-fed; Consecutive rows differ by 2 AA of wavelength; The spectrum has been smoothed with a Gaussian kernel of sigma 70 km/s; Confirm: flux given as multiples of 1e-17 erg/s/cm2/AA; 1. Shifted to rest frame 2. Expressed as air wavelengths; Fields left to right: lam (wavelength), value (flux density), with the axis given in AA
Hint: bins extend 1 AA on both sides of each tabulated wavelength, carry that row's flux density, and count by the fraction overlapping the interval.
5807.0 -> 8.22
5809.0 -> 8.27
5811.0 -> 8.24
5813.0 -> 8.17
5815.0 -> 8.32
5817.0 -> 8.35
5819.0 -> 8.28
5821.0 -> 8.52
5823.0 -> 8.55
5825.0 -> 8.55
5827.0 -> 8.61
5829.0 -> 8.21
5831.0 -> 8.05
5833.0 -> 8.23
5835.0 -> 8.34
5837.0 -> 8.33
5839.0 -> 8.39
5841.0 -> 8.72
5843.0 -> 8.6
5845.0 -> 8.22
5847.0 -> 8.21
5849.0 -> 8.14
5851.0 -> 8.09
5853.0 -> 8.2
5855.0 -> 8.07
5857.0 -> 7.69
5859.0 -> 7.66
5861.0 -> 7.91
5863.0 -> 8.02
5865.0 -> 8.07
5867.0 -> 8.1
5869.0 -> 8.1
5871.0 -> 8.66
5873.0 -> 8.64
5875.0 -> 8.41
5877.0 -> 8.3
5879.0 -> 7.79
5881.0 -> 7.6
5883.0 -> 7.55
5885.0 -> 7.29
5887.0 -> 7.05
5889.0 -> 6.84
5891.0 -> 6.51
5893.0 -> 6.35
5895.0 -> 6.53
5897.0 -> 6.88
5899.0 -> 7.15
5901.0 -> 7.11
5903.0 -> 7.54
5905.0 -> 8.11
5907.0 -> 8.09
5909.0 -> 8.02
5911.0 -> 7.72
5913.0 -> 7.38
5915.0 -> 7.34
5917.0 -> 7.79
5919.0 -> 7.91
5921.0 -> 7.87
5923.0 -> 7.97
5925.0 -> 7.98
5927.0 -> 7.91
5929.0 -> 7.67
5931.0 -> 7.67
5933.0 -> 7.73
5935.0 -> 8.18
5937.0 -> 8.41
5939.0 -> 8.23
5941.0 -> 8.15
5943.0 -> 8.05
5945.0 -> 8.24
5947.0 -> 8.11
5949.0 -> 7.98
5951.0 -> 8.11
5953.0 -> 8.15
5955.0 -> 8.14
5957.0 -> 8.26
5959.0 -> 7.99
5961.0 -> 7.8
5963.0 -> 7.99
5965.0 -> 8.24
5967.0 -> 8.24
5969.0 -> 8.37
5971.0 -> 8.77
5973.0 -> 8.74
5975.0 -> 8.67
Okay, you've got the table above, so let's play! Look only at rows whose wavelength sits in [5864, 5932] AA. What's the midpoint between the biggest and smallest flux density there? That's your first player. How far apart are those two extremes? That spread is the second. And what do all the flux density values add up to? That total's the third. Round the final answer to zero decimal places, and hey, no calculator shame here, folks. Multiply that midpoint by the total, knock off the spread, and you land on 1948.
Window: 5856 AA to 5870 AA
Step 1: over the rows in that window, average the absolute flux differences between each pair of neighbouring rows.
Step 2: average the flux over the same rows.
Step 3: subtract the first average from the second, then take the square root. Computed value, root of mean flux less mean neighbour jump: 2.80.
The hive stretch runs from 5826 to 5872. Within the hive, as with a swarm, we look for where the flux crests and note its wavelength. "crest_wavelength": 5841.0 AA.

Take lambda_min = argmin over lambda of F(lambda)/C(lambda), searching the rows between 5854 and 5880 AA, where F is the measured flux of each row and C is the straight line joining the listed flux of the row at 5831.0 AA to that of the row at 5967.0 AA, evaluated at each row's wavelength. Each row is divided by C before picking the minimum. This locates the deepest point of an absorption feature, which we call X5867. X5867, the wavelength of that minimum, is 5859.0 AA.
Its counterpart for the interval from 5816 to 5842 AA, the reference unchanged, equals 5831.0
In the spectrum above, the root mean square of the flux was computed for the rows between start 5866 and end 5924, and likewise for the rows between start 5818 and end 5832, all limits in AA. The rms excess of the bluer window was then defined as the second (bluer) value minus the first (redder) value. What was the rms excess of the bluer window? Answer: 0.77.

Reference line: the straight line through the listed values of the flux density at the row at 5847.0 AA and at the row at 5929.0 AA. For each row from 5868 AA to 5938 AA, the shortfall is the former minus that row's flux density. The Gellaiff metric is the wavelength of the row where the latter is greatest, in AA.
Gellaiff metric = 5893.0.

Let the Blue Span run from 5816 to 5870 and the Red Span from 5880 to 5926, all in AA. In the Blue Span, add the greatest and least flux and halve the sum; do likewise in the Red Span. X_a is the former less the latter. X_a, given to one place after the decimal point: 1.0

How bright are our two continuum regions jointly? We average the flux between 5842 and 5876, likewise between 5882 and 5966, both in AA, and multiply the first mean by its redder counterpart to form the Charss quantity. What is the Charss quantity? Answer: 63.0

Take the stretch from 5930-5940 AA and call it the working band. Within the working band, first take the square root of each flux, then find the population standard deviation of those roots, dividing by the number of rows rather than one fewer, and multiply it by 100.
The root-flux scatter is 5.2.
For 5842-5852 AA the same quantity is 3.1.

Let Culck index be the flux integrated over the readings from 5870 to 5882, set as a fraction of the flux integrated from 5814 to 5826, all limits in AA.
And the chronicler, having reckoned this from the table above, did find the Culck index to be 0.98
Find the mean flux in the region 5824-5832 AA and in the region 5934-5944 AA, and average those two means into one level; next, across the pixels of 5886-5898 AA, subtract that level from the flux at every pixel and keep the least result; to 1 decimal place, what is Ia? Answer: -1.9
